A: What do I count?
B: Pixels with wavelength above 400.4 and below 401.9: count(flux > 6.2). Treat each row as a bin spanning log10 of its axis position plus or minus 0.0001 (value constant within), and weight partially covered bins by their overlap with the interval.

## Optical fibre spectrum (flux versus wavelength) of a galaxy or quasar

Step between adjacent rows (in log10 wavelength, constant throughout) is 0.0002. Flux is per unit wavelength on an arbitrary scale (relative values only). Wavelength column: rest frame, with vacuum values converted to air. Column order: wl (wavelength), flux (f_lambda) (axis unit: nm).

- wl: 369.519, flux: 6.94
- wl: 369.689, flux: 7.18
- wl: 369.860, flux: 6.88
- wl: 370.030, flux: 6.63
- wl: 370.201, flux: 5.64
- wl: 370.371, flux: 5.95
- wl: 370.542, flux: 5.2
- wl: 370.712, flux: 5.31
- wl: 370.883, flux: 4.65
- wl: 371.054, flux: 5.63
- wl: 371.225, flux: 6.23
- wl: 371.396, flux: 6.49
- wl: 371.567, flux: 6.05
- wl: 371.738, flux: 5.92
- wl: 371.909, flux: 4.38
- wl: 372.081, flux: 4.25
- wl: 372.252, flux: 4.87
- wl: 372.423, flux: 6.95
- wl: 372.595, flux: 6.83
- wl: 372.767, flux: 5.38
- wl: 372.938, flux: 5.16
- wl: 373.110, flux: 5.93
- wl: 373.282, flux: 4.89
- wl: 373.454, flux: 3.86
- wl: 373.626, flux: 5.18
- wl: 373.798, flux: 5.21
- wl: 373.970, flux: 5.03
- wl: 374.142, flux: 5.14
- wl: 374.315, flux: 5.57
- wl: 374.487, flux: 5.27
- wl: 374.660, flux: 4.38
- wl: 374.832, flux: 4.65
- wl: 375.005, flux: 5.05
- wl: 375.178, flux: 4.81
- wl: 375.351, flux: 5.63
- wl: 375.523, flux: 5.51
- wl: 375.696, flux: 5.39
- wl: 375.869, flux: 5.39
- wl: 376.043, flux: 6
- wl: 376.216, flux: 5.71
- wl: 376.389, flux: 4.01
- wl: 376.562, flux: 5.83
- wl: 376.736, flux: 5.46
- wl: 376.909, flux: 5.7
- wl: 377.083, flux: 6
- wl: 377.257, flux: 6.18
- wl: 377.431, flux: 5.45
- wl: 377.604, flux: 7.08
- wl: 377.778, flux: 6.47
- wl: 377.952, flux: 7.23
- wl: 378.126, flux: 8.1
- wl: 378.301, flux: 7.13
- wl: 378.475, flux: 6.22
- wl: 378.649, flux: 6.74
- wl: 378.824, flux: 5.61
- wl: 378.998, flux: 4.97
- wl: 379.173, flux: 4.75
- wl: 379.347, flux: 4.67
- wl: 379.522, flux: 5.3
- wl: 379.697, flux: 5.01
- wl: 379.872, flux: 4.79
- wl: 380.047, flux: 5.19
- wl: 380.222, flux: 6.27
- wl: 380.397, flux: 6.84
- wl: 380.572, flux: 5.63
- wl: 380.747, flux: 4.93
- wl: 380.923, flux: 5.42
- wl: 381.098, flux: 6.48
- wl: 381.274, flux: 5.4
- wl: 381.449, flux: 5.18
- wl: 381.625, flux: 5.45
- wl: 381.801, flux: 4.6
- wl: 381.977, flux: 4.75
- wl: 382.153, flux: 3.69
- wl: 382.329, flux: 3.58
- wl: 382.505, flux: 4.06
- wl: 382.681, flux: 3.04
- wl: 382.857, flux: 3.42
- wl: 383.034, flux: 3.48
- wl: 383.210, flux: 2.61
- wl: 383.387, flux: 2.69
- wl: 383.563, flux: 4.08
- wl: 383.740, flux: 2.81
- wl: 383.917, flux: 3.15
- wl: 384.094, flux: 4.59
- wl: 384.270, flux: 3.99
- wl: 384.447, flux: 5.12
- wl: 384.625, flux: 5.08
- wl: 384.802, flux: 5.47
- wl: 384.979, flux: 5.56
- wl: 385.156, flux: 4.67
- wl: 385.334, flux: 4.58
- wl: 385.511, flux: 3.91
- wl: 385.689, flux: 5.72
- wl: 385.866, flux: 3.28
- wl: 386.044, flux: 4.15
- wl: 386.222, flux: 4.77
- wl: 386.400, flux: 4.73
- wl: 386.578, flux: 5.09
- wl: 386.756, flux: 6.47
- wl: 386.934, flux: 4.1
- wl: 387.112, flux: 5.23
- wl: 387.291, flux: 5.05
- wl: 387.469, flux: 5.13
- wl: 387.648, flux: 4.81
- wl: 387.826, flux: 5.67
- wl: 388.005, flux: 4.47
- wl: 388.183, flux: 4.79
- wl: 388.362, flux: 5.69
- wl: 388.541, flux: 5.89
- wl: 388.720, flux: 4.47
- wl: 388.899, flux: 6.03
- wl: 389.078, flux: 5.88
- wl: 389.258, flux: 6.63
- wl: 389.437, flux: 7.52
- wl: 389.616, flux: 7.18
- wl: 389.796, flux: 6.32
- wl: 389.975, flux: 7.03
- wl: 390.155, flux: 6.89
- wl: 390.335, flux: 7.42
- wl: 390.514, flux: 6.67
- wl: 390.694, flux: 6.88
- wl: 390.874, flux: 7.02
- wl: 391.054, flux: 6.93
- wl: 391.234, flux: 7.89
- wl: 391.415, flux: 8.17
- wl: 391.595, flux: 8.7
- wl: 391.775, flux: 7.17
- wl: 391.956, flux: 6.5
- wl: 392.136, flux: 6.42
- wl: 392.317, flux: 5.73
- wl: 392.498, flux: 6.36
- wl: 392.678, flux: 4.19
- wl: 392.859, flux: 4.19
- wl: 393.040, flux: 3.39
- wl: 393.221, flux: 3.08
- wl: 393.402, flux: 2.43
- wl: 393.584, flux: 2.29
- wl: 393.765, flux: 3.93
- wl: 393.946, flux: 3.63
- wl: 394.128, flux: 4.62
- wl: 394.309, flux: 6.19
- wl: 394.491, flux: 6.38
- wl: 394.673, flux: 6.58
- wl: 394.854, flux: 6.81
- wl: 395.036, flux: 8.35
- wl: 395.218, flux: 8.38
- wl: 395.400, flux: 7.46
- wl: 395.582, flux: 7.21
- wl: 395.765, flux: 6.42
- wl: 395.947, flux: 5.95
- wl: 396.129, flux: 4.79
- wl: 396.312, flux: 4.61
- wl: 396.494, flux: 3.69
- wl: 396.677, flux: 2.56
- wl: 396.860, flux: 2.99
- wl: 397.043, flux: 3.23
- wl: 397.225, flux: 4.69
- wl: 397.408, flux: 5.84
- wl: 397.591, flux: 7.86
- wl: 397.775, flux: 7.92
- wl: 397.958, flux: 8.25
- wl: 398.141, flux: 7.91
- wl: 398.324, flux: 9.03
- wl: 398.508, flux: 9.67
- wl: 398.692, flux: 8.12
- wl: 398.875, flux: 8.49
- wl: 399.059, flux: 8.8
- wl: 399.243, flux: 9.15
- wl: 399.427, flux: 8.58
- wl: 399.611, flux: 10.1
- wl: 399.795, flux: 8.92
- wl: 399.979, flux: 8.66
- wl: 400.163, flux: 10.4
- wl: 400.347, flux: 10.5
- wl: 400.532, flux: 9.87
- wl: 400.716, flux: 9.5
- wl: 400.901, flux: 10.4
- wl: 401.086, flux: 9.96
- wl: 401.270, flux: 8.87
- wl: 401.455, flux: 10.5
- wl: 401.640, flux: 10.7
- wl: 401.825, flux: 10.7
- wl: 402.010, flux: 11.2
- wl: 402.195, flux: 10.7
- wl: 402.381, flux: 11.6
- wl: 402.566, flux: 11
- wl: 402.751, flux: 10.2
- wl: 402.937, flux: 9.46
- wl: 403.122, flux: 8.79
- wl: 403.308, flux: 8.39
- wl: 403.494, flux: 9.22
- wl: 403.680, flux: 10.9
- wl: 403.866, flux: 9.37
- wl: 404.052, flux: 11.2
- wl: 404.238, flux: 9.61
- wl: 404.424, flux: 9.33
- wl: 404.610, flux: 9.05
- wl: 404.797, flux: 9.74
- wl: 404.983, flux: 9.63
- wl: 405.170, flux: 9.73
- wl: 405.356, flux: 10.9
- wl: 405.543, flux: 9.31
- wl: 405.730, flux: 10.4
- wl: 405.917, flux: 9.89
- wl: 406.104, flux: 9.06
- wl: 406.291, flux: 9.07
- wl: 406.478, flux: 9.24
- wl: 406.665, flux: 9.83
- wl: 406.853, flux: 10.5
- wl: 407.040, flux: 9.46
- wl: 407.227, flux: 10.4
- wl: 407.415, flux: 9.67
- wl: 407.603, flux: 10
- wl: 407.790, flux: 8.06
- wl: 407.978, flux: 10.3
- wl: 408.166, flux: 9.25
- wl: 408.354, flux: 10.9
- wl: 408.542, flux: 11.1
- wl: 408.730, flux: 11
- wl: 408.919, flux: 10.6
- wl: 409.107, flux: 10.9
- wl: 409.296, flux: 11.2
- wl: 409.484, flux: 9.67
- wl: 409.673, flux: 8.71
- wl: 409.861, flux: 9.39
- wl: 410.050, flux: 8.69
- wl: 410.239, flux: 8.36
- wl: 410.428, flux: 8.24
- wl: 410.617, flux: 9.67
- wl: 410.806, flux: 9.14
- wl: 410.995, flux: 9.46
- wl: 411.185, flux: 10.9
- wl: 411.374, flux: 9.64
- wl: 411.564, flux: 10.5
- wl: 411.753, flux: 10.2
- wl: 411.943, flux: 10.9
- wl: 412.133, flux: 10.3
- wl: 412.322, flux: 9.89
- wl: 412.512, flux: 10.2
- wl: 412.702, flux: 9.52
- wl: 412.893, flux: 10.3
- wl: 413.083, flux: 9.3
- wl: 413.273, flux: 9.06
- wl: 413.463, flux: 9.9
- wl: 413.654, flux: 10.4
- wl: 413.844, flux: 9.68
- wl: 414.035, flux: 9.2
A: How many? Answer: 8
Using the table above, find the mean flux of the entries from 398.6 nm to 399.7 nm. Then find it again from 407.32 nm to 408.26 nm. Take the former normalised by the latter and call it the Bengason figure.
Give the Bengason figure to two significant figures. 0.94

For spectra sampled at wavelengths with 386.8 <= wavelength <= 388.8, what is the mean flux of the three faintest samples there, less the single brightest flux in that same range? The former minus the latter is -1.5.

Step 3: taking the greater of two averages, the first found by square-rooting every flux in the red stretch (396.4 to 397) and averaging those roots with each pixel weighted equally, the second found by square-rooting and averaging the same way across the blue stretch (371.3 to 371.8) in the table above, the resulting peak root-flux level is 2.5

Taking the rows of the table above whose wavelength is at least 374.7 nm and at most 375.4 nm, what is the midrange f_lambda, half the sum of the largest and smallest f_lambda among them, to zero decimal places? 5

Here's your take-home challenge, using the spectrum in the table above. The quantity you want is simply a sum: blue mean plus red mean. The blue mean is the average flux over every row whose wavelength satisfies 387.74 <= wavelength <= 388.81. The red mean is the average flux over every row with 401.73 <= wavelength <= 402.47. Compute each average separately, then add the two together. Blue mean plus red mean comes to 16.2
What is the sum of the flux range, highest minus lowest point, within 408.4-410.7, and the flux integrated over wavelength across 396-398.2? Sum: 14.7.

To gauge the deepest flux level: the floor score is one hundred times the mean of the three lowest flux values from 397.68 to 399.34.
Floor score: 798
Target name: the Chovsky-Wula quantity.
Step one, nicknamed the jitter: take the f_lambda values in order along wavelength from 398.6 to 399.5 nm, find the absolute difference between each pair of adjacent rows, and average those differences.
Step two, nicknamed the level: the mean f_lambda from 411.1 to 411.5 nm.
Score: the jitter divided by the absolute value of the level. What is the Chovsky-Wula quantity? 0.039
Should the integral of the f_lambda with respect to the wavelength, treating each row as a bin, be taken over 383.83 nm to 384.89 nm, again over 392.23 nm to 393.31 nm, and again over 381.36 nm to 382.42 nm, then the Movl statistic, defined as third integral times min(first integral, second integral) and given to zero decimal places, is 23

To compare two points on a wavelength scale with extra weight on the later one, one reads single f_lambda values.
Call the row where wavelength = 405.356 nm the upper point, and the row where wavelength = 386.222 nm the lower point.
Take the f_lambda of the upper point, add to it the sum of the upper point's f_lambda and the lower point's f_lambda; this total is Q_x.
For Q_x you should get 26.6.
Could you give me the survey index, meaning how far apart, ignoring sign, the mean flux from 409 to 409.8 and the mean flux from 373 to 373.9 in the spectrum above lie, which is 5.1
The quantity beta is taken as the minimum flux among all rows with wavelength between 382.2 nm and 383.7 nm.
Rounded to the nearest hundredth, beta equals 2.61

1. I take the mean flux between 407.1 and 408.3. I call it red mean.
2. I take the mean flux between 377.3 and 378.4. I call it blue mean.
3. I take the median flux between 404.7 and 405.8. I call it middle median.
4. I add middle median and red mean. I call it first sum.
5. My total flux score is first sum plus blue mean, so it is 26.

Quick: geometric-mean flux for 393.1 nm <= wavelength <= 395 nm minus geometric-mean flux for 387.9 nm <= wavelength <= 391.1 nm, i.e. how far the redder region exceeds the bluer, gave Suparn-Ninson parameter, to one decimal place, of -2.0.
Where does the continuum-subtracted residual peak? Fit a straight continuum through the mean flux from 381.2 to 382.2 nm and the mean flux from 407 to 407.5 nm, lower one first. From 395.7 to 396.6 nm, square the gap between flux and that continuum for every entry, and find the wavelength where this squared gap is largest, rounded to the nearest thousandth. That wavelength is 396.494 nm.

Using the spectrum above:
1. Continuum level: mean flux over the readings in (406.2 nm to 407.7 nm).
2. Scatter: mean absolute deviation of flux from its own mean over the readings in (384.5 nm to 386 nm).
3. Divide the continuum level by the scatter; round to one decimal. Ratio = 14.5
